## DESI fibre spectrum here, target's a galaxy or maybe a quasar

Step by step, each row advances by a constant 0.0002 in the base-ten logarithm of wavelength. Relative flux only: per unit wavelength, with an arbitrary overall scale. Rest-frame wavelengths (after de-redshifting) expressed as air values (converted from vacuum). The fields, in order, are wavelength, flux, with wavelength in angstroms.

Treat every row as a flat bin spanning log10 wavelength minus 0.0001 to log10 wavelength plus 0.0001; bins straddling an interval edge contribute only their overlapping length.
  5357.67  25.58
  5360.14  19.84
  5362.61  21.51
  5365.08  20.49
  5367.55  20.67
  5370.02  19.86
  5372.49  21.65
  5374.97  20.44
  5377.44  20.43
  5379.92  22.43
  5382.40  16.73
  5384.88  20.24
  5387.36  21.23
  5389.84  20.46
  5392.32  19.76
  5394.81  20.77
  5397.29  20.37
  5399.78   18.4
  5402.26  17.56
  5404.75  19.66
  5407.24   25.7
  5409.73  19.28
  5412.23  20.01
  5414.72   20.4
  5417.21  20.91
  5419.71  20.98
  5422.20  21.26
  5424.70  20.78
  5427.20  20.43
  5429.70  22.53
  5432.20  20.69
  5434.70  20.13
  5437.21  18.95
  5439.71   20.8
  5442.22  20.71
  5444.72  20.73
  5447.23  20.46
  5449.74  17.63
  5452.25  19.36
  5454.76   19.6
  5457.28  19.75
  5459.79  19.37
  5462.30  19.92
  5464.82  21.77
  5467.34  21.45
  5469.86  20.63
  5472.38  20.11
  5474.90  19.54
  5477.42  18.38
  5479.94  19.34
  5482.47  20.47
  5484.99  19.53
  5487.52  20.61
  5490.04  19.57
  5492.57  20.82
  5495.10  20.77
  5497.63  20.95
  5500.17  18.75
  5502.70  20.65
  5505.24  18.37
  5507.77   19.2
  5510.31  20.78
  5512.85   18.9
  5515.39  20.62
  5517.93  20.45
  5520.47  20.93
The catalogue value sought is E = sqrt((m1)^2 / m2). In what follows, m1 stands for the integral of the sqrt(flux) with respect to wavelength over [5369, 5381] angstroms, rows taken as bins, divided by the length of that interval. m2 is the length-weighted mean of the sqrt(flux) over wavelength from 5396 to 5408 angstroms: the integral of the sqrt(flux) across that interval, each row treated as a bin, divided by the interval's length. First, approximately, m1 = 4.58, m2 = 4.48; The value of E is 2.16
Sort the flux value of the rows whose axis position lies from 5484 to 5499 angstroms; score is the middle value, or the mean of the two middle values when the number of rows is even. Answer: 20.7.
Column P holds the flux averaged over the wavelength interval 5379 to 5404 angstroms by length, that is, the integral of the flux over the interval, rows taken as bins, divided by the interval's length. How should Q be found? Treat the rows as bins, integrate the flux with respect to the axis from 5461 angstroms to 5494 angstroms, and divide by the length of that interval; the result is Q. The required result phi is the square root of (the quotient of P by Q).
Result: 0.99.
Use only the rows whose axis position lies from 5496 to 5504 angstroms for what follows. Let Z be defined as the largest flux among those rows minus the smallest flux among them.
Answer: 2.2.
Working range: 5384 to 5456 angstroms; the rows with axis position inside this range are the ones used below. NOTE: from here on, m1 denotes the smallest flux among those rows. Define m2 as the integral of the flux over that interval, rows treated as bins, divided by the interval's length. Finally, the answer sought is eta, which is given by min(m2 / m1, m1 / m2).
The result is 0.86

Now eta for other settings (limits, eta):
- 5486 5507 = 0.92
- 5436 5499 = 0.88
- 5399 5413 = 0.87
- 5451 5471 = 0.96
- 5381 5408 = 0.84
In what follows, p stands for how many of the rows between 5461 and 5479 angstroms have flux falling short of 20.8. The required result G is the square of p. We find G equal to 25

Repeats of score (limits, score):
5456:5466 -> 19.8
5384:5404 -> 20.3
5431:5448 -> 20.7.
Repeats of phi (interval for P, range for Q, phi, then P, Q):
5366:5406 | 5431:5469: 1.00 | 20.0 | 20.1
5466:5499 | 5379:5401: 1.00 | 20.2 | 20.0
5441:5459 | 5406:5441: 0.97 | 19.7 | 20.9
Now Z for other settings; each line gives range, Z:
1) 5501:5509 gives 2.3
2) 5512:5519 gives 1.7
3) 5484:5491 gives 1.1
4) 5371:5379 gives 1.2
